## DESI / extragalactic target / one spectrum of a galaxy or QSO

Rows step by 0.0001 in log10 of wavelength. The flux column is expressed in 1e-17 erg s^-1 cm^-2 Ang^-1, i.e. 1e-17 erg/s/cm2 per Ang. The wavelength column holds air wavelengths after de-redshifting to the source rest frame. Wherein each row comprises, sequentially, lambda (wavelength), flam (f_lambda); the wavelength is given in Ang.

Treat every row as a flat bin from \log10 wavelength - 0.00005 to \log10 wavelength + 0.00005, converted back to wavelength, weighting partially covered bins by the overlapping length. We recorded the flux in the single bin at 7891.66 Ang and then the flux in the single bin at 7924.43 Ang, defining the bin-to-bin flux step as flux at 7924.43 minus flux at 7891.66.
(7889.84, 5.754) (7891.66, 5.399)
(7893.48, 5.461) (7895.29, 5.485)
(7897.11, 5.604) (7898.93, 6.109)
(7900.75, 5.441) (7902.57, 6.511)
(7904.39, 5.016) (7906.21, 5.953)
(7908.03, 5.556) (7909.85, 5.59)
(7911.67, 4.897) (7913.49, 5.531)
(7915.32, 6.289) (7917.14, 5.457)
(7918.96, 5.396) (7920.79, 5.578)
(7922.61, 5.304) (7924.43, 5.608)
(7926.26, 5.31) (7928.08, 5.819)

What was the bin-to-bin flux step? 0.21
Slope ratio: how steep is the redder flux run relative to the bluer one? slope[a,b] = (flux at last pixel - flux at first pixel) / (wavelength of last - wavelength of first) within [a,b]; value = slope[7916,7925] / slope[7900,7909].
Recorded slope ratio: 1.3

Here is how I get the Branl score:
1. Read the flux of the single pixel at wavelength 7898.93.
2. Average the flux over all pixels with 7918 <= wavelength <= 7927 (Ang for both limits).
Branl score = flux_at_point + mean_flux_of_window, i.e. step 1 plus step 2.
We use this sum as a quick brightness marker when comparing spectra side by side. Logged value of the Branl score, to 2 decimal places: 11.55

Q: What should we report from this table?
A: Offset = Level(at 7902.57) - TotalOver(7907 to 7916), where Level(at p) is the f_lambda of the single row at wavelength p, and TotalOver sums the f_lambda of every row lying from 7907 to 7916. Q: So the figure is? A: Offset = -21.4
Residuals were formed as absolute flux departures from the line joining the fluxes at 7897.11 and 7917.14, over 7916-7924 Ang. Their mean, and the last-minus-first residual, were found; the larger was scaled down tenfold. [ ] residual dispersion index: 0.011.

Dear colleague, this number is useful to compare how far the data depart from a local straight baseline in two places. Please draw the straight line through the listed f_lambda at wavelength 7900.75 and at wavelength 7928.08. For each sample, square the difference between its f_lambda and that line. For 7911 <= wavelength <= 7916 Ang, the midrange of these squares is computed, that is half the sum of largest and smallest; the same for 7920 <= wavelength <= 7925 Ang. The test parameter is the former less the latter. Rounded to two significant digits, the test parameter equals 0.14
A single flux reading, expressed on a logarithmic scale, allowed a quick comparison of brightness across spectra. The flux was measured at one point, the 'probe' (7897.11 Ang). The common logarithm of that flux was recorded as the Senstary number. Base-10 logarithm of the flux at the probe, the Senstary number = 0.748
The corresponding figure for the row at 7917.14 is 0.737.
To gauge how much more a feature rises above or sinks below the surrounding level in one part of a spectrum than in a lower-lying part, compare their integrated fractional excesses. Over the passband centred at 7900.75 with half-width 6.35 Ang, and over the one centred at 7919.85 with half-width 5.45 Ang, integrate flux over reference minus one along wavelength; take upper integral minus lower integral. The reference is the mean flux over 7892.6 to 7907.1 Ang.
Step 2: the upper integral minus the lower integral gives -0.25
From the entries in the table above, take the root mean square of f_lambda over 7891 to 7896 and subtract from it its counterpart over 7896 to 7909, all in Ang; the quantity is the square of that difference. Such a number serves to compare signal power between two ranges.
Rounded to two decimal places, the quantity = 0.10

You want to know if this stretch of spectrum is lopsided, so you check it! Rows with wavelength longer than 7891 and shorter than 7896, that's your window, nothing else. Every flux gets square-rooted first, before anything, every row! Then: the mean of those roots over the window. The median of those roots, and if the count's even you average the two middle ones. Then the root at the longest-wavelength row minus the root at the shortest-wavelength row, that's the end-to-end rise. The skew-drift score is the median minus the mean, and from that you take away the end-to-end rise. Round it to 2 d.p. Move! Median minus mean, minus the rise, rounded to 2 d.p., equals -0.02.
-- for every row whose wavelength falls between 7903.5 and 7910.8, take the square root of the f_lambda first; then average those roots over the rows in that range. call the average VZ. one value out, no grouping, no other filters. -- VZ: 2.35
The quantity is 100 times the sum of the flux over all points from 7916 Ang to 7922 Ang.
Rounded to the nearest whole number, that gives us 1643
